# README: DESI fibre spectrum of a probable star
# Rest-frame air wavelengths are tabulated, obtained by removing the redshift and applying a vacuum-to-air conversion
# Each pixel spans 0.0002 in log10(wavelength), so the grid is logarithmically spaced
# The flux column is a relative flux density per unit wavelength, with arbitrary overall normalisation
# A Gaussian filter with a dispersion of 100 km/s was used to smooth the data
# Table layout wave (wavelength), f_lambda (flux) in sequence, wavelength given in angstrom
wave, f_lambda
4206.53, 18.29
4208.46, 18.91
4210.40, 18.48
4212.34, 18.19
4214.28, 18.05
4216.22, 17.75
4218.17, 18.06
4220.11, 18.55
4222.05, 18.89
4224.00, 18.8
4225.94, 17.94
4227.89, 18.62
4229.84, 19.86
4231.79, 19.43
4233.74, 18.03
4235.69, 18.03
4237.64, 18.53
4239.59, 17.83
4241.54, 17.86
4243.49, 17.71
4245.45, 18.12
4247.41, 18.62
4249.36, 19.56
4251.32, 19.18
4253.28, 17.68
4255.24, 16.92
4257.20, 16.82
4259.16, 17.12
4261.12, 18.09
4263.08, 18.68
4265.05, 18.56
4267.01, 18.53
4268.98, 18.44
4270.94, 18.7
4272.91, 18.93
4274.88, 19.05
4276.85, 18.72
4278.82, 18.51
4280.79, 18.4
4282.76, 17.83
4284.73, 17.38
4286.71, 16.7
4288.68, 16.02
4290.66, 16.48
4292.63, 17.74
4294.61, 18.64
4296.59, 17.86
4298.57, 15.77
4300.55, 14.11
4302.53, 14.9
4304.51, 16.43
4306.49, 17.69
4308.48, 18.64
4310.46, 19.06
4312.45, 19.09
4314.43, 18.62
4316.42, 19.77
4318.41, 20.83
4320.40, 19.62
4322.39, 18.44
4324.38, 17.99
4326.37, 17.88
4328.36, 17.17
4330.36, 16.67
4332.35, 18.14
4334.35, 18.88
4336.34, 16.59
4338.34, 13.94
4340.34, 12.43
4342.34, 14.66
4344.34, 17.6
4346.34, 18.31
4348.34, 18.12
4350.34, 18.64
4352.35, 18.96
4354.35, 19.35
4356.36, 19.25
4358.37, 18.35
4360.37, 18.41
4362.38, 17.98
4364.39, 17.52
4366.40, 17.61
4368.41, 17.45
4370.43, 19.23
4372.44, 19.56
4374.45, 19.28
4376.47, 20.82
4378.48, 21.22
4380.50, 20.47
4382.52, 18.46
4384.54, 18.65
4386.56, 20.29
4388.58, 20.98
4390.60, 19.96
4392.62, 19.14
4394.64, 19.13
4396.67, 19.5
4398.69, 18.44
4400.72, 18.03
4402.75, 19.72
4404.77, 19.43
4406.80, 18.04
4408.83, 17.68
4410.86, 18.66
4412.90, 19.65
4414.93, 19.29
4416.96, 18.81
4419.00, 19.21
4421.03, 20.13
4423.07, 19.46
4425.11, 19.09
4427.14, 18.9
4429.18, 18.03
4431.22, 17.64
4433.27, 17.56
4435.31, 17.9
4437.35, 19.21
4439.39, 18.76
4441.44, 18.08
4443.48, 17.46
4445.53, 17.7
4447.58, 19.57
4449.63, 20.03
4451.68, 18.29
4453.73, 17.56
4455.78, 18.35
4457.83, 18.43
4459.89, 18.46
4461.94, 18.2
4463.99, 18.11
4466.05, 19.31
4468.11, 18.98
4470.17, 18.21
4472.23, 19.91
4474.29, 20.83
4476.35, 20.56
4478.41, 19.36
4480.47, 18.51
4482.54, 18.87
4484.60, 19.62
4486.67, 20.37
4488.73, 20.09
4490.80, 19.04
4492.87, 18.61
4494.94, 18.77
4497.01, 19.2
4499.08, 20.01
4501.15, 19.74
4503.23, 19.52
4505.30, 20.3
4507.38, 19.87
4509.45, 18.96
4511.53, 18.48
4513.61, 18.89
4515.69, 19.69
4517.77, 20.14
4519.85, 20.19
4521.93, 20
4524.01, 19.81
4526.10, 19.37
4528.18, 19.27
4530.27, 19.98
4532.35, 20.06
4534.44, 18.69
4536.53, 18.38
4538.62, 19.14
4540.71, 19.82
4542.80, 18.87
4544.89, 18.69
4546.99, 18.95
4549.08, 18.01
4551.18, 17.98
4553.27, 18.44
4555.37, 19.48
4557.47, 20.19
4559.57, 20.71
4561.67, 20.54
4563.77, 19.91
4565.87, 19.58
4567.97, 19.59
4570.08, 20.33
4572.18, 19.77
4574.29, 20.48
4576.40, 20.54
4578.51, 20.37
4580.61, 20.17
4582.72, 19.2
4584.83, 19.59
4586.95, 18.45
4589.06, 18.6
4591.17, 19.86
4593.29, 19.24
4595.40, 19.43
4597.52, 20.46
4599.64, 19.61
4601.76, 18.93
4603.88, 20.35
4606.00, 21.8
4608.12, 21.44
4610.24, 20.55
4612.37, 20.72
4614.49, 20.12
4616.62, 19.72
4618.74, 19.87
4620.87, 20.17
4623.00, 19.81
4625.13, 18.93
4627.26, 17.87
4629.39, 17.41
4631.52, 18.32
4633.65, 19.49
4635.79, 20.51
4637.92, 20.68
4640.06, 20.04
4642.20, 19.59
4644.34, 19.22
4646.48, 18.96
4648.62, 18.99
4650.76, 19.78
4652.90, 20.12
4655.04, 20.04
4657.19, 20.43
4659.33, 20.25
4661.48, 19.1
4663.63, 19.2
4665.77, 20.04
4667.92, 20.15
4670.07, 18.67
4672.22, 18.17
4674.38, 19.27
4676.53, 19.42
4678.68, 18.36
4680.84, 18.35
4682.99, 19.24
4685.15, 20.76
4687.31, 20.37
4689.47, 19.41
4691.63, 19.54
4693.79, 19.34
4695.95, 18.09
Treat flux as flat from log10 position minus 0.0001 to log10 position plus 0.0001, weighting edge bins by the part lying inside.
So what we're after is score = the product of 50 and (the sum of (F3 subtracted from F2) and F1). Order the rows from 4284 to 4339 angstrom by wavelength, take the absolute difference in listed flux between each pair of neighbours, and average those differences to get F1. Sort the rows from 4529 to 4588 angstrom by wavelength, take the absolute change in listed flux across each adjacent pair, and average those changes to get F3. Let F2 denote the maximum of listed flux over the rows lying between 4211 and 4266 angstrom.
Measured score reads 1017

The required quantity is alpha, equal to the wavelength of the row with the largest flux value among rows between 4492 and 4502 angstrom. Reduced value 4499.08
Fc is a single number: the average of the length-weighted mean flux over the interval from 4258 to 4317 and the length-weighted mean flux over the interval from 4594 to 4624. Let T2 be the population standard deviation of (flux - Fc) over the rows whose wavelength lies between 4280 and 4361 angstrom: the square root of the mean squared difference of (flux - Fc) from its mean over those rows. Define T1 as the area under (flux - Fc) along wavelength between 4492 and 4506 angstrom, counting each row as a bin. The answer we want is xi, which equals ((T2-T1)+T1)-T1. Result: -4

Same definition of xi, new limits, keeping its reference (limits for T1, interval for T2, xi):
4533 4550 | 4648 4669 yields 3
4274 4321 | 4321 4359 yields 58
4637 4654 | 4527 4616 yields -10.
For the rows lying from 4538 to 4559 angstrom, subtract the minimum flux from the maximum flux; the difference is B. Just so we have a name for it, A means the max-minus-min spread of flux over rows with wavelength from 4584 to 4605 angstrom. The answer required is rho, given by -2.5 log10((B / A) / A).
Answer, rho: 0.7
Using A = 2.01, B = 2.21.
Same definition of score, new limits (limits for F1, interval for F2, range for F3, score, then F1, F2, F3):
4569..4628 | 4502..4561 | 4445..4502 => 1033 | 0.63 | 20.71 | 0.7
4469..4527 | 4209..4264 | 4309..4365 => 976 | 0.58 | 19.86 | 0.9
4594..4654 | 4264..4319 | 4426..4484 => 1039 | 0.64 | 20.83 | 0.7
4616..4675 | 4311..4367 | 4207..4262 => 1043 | 0.57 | 20.83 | 0.5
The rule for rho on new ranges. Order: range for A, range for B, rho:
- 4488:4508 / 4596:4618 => 0.0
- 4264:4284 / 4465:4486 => -0.6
